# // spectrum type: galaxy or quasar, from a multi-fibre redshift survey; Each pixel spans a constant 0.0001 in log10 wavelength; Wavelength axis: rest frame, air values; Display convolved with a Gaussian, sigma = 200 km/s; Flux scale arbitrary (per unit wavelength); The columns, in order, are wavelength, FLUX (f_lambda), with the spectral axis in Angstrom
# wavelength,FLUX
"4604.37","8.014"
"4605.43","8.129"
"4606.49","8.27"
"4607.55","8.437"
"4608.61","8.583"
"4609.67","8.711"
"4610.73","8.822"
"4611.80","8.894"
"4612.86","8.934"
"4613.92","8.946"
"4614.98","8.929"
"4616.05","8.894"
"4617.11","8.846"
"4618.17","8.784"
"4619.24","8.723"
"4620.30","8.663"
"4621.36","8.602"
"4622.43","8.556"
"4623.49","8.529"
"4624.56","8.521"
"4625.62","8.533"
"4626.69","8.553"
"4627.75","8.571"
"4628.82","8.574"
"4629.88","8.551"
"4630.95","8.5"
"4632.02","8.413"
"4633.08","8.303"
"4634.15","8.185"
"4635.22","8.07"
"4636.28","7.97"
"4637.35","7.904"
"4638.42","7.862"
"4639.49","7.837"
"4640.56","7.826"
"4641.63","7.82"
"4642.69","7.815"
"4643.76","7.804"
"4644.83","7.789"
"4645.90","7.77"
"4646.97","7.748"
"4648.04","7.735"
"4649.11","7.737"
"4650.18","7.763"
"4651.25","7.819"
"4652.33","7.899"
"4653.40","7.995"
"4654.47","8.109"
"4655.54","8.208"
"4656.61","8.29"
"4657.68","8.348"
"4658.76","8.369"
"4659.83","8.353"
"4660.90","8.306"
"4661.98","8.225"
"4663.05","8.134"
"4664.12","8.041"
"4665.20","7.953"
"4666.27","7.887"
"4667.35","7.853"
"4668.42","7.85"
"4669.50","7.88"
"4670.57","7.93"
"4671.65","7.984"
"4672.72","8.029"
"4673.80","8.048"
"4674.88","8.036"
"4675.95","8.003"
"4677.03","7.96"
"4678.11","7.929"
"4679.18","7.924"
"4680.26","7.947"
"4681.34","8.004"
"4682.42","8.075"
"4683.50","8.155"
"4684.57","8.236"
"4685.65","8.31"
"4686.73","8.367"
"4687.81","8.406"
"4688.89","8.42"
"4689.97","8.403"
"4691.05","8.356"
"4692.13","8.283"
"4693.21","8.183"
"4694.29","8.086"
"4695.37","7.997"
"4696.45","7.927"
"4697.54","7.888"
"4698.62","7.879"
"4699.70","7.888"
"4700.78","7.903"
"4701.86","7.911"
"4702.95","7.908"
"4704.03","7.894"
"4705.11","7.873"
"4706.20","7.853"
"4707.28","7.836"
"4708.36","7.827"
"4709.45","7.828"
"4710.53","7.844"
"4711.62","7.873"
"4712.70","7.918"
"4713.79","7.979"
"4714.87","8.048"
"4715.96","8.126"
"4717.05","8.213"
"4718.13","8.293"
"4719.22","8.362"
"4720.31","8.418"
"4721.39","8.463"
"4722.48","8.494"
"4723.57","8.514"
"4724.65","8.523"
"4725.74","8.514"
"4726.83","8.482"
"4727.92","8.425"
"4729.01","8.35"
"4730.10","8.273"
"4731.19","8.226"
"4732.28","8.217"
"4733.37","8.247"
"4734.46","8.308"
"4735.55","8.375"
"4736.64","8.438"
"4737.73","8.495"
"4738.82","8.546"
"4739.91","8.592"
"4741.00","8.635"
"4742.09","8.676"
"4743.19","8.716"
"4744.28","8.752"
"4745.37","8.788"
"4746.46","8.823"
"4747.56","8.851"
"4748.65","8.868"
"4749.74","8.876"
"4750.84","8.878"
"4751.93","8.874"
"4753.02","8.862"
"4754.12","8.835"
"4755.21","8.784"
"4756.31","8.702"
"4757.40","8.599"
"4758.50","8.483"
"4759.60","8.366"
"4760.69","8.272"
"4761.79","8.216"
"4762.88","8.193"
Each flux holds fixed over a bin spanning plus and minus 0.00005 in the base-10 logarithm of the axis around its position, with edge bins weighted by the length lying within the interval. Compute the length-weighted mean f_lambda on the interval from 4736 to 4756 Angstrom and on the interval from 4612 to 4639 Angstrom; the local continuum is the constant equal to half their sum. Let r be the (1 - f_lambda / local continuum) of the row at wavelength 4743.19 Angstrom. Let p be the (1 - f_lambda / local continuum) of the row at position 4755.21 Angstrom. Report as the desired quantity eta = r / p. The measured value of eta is 0.6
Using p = -0.02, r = -0.01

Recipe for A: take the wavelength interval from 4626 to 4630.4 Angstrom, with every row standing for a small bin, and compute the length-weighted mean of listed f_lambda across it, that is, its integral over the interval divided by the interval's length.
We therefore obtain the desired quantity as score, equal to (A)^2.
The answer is 73.4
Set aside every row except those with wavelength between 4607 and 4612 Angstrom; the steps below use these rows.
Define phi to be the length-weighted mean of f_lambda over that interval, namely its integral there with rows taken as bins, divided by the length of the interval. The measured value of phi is 8.7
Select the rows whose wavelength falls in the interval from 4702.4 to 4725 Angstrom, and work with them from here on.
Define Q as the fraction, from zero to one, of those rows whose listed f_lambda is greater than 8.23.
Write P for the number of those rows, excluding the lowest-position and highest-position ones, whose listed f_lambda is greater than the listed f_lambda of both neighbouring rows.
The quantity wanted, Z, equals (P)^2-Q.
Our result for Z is -0.3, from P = 0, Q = 0.3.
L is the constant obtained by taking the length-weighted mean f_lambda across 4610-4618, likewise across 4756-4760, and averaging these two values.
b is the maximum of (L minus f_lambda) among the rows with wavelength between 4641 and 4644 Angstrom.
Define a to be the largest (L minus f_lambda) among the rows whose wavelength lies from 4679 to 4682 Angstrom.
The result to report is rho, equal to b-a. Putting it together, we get 0.12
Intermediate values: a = 0.8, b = 0.90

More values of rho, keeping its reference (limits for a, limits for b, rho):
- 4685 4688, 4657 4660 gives -0.04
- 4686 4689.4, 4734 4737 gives 0.06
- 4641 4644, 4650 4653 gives 0.04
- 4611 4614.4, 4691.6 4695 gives 0.81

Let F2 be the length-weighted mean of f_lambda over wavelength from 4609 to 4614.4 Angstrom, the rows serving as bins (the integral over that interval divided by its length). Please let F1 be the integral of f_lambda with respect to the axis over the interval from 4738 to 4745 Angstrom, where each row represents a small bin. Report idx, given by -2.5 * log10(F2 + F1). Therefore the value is -4.6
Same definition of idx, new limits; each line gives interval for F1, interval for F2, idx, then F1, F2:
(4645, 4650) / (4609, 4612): -4.2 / 39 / 8.77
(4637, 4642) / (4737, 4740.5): -4.2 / 39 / 8.55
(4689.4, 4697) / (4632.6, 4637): -4.6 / 62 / 8.12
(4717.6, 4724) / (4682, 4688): -4.5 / 54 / 8.26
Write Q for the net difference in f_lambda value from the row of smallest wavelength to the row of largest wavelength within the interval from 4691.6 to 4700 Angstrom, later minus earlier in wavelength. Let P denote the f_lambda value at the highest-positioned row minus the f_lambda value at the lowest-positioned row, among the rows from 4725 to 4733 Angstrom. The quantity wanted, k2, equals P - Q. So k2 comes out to 0.10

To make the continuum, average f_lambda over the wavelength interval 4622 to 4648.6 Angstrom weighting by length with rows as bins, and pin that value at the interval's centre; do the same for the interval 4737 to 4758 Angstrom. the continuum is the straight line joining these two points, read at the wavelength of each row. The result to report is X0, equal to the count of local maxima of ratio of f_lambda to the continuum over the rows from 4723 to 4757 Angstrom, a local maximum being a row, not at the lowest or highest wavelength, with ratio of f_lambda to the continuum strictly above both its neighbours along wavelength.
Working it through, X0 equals 2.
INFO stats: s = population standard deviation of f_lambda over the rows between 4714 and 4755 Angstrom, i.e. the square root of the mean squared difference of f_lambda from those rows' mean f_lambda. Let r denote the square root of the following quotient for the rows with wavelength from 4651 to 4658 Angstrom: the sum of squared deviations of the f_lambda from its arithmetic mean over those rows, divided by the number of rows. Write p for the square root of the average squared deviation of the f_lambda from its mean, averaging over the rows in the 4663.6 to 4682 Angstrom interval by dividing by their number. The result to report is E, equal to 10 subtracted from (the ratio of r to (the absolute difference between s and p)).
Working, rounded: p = 0.06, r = 0.19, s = 0.24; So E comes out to -8.9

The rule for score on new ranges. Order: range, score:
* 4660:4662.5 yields 68.3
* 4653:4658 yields 67.3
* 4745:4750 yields 78.2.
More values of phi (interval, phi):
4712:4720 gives 8.1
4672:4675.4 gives 8.0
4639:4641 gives 7.8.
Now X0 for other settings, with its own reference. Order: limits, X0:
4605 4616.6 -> 1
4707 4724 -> 0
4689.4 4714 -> 1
